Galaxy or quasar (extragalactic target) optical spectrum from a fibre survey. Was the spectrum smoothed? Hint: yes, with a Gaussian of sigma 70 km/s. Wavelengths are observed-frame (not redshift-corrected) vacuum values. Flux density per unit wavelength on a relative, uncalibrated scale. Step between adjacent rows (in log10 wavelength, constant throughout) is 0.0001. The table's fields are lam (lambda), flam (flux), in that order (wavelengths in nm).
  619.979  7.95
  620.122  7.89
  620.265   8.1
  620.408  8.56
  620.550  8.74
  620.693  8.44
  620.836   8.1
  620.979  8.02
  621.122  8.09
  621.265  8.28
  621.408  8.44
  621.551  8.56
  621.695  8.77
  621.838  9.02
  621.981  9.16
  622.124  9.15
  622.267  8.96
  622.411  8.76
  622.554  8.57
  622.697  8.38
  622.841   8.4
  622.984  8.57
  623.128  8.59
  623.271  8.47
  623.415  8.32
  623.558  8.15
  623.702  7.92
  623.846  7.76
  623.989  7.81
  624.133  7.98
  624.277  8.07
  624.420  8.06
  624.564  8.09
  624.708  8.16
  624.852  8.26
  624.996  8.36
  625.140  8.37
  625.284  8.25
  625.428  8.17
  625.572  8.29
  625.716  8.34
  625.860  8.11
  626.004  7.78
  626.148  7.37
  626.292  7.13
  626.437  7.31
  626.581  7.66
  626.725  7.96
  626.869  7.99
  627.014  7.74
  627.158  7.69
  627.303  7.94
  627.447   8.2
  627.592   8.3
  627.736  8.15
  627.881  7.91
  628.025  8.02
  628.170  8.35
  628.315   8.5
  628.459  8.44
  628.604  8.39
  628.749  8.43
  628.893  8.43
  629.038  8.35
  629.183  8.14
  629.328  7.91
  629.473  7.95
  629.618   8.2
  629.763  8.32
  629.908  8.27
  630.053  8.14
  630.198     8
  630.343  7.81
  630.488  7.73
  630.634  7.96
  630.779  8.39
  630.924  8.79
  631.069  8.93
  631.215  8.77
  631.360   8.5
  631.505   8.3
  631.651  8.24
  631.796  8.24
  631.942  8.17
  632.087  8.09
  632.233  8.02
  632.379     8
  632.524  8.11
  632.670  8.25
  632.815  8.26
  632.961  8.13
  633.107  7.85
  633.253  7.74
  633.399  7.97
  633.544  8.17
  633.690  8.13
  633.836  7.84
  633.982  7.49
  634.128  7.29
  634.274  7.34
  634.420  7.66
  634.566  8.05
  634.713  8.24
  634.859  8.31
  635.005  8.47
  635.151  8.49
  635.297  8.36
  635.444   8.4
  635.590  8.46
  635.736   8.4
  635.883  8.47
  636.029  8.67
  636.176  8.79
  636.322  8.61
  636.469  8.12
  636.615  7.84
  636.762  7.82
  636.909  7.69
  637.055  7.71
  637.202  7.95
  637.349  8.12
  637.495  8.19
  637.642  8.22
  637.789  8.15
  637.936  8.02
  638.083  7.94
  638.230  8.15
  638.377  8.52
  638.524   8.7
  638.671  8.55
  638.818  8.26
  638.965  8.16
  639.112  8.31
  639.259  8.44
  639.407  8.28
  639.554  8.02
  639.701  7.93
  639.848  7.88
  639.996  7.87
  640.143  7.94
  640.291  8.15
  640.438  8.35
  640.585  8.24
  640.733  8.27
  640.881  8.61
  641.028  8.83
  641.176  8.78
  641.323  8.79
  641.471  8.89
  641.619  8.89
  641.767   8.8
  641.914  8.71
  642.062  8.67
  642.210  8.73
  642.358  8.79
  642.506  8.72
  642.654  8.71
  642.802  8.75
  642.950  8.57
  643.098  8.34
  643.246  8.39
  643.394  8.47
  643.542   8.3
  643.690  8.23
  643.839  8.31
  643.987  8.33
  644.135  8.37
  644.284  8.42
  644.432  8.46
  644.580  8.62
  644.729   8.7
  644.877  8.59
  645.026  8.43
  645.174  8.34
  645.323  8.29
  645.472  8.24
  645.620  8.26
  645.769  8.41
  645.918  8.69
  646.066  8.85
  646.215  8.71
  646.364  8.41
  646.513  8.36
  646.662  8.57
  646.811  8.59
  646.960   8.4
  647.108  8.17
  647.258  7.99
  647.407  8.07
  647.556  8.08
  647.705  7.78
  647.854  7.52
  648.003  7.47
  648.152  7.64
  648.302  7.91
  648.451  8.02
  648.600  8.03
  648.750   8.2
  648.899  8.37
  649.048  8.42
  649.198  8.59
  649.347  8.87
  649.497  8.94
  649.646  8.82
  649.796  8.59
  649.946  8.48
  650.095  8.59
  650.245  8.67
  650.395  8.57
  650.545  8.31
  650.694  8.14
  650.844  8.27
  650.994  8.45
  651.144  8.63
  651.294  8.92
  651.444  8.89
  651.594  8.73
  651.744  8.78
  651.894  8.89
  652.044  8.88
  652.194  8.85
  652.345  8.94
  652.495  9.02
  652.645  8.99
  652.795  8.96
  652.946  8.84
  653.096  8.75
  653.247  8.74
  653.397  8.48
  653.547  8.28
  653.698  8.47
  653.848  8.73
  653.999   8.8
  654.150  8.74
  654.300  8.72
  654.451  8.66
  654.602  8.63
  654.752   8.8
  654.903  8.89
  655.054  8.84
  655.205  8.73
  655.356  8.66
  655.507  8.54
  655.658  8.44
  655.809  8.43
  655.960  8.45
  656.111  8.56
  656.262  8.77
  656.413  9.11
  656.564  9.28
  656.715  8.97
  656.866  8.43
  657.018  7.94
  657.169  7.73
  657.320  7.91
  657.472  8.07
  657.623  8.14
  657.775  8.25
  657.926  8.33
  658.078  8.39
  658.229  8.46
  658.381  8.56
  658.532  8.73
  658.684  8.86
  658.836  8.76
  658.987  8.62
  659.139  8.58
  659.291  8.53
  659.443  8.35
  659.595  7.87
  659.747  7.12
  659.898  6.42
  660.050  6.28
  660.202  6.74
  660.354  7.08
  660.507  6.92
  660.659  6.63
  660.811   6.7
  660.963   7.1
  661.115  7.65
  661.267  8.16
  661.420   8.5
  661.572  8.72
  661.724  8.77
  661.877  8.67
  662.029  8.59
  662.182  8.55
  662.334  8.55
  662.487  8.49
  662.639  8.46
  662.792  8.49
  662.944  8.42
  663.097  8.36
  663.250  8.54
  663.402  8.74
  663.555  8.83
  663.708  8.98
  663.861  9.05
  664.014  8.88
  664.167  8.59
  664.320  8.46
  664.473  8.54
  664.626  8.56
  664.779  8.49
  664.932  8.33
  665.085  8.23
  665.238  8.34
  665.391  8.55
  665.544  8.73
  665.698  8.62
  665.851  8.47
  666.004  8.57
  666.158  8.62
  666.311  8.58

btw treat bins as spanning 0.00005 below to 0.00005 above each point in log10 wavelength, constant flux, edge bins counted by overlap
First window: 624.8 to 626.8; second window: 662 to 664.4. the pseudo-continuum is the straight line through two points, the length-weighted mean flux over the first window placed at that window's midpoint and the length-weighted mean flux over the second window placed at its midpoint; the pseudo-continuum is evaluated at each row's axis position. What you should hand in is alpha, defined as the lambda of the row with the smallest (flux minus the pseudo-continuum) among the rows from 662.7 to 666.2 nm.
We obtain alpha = 665.085 nm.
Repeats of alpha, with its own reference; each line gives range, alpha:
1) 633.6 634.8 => 634.128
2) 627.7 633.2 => 630.488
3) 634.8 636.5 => 636.469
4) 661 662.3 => 661.115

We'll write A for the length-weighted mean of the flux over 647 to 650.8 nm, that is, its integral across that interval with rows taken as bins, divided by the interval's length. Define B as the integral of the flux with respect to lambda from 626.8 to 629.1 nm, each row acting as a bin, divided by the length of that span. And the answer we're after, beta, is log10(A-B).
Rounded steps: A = 8.25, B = 8.18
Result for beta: -1.1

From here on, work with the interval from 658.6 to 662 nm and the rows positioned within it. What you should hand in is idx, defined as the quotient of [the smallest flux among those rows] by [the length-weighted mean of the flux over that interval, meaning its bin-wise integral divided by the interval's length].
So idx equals 0.81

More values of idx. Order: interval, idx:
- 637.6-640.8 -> 0.96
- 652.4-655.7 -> 0.95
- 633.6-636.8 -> 0.89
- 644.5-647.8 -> 0.93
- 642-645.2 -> 0.97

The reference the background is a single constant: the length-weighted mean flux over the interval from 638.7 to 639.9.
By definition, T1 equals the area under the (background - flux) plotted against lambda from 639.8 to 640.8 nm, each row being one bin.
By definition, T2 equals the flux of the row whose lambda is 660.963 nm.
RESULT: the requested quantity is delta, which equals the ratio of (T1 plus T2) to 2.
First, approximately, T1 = 0.08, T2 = 7.1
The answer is 3.59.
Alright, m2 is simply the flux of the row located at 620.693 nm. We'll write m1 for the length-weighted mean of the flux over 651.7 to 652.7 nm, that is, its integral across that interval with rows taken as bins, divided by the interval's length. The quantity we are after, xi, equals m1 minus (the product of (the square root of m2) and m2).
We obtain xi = -15.6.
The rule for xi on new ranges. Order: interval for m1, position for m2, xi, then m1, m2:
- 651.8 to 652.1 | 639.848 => -13.2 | 8.9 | 7.88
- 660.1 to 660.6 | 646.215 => -18.8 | 6.9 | 8.71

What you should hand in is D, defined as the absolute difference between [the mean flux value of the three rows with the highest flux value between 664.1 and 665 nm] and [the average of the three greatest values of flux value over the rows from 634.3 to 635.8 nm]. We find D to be 0.1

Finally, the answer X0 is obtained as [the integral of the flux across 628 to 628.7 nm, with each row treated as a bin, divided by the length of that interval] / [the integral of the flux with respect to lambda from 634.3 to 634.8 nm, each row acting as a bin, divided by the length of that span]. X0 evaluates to 1.055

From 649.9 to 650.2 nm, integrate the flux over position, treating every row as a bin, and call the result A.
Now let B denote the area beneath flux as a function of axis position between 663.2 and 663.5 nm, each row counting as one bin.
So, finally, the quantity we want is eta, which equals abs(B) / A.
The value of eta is 1.013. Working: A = 2.57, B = 2.60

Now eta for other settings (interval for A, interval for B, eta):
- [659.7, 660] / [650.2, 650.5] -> 1.276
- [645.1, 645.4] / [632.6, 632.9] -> 0.995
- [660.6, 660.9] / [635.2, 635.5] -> 1.251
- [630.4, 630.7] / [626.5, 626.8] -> 0.999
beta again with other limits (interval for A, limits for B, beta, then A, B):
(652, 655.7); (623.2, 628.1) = -0.1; 8.73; 8.00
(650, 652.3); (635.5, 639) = -0.4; 8.64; 8.23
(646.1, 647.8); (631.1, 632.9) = -1.6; 8.29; 8.26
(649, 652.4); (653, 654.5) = -1.7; 8.66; 8.64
